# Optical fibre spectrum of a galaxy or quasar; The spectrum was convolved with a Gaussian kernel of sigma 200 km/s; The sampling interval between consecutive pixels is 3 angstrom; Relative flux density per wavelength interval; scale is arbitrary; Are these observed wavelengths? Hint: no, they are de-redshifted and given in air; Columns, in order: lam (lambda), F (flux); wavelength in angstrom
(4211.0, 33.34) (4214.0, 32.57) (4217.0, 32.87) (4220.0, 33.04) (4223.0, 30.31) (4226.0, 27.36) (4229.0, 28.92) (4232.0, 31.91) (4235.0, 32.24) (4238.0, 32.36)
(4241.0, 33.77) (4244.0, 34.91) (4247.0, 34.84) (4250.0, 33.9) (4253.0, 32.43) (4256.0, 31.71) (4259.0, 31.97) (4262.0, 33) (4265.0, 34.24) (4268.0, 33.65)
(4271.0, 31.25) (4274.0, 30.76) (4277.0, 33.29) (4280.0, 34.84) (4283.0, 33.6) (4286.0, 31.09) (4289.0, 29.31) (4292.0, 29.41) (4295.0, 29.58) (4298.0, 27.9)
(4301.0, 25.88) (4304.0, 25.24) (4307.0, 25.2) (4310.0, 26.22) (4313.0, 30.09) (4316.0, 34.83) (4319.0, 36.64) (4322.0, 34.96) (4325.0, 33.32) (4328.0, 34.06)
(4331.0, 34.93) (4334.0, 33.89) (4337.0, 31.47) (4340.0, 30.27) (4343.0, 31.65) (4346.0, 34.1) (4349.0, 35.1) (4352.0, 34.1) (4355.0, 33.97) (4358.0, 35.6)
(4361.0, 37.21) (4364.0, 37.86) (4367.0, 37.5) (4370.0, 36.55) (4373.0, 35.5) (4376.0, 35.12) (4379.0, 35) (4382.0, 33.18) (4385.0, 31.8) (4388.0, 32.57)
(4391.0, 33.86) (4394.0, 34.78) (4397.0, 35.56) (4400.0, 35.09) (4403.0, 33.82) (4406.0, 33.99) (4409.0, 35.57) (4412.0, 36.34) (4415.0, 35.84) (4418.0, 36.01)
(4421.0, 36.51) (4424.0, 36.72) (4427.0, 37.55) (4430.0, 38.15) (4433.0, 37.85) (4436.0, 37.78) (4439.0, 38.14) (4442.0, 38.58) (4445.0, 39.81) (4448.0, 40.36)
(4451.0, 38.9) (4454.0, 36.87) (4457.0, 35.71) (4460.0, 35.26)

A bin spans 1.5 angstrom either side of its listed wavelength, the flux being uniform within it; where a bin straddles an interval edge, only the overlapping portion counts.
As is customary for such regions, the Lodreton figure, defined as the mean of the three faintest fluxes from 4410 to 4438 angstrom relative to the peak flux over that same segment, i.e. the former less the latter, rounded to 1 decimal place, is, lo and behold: -2.1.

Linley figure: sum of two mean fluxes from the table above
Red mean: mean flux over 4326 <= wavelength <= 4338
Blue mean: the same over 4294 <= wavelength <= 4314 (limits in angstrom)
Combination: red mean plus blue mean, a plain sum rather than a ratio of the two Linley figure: 60.7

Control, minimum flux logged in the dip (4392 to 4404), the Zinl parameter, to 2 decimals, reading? 33.82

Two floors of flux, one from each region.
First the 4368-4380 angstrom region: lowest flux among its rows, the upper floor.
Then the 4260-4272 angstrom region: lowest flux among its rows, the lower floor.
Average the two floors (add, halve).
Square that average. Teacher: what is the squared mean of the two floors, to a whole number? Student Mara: 1097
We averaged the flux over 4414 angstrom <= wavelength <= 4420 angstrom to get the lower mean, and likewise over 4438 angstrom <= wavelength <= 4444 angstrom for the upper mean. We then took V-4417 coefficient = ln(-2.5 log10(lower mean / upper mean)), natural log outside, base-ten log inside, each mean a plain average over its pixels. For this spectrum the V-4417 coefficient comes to -2.6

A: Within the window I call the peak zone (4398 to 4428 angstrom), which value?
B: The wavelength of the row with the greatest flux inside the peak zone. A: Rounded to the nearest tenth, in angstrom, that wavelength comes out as 4427.0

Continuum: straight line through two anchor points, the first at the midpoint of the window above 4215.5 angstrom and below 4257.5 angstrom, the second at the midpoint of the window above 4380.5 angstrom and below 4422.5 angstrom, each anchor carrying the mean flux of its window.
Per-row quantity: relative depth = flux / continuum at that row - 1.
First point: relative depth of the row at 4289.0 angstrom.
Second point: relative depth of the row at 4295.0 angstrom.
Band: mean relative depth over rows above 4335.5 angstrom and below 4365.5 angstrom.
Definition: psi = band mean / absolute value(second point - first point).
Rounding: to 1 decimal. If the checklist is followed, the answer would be 1.3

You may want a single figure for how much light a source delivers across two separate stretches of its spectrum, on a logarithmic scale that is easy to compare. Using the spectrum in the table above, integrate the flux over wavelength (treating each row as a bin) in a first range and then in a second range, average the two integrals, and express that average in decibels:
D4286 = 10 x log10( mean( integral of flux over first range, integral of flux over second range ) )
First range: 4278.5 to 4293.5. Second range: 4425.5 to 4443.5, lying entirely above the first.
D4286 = 27.6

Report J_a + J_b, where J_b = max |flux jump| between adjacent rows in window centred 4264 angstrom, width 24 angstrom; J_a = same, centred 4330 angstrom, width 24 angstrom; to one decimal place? 4.8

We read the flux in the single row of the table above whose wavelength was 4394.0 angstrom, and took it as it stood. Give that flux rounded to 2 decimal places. 34.78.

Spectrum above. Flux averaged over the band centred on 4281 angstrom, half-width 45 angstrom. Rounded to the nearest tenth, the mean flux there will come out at 31.7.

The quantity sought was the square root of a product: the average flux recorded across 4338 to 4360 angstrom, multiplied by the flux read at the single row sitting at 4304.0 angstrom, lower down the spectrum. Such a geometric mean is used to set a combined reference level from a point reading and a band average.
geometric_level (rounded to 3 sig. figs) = 29.1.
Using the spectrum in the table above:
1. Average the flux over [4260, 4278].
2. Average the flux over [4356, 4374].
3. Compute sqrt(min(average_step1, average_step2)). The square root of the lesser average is 5.72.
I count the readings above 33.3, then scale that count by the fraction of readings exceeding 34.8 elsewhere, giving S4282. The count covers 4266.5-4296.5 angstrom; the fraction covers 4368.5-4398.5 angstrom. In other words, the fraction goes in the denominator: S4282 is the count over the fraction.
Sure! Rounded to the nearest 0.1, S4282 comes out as 6.0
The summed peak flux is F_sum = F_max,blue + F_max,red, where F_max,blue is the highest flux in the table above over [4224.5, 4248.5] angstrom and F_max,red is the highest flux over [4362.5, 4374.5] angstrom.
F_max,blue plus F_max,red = 72.8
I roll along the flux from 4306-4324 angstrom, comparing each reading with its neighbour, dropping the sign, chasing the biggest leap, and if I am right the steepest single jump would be 4.7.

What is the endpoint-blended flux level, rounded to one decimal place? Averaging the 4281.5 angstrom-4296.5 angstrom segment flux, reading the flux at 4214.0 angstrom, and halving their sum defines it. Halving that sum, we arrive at 31.6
